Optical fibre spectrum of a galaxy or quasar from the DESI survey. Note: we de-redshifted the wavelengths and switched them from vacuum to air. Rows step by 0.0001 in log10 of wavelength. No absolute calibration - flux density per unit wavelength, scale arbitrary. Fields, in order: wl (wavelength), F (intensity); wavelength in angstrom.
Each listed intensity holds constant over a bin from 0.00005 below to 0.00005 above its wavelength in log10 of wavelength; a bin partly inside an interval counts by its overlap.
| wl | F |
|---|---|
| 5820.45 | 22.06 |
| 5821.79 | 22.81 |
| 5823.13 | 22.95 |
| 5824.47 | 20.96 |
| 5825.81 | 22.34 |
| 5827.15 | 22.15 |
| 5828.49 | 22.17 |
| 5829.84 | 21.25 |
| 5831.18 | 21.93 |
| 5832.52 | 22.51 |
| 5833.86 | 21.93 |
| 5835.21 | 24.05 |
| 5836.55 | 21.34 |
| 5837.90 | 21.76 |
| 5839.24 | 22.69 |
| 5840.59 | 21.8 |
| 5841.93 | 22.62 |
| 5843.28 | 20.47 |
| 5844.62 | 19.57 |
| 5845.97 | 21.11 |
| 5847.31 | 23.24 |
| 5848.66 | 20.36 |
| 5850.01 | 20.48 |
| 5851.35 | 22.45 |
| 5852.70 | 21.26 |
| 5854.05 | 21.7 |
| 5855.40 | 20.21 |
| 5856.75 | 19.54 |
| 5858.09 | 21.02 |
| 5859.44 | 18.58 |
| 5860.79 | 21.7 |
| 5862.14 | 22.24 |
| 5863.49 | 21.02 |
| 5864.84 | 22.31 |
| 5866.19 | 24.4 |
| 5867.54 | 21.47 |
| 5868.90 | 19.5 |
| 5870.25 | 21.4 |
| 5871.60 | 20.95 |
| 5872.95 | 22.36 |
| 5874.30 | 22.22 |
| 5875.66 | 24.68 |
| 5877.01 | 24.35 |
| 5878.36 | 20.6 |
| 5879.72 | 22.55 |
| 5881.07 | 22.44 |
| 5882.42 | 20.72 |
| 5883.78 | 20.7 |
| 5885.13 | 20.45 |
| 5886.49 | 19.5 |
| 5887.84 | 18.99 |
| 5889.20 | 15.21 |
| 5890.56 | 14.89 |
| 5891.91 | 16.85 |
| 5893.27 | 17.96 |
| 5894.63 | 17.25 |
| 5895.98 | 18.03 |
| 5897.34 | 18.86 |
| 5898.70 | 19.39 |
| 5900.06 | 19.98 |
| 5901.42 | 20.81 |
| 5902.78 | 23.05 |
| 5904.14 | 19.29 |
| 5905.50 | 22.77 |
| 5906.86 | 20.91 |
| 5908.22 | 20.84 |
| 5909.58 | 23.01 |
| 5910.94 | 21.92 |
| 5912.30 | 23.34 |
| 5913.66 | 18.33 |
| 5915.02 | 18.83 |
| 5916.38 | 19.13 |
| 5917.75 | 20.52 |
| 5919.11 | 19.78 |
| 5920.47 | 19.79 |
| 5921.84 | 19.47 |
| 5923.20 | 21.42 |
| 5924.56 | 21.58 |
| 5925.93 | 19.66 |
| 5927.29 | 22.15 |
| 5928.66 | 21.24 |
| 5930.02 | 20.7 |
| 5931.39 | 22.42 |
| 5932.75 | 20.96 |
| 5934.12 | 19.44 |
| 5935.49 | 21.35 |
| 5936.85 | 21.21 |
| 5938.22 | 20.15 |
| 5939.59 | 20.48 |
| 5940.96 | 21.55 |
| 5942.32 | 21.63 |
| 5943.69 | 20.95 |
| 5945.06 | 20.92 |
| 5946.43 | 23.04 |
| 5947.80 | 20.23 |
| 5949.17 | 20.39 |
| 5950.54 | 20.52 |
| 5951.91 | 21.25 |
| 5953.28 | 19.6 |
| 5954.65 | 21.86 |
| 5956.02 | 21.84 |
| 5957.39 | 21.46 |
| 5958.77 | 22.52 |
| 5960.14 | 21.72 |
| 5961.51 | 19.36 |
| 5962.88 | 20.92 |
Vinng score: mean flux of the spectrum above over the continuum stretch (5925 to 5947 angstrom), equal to 21.1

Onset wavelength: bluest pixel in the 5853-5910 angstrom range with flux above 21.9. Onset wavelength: 5862.14 angstrom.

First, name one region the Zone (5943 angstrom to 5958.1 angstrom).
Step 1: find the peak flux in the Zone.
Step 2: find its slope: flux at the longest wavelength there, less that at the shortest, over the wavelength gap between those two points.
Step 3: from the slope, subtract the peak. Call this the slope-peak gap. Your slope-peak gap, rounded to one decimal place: -23.0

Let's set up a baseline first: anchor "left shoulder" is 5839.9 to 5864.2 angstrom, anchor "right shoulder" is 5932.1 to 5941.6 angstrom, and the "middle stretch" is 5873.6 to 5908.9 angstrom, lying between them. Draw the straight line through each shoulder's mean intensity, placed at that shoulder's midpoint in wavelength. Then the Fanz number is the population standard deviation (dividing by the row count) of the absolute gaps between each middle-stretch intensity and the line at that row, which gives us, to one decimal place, 1.6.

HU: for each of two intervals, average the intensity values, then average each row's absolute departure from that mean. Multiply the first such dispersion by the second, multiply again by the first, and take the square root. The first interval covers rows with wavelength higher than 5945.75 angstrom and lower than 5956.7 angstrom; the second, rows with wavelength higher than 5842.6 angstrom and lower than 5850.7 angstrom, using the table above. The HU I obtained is 0.8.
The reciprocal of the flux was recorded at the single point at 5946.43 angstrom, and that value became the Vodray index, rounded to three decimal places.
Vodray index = 0.043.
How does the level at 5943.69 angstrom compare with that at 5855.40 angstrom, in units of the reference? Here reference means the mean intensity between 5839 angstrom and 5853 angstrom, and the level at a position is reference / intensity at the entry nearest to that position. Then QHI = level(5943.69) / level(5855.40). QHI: 0.965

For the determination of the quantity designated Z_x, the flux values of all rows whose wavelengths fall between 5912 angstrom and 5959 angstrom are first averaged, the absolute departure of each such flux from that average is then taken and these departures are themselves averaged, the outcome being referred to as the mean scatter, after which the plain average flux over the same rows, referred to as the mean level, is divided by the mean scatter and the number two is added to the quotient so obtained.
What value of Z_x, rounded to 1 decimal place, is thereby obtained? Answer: 24.0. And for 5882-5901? 14.1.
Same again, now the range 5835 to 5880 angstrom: 21.2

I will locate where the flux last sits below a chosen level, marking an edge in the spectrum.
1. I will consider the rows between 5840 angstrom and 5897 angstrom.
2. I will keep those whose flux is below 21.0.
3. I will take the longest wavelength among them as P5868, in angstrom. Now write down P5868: 5895.98 angstrom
